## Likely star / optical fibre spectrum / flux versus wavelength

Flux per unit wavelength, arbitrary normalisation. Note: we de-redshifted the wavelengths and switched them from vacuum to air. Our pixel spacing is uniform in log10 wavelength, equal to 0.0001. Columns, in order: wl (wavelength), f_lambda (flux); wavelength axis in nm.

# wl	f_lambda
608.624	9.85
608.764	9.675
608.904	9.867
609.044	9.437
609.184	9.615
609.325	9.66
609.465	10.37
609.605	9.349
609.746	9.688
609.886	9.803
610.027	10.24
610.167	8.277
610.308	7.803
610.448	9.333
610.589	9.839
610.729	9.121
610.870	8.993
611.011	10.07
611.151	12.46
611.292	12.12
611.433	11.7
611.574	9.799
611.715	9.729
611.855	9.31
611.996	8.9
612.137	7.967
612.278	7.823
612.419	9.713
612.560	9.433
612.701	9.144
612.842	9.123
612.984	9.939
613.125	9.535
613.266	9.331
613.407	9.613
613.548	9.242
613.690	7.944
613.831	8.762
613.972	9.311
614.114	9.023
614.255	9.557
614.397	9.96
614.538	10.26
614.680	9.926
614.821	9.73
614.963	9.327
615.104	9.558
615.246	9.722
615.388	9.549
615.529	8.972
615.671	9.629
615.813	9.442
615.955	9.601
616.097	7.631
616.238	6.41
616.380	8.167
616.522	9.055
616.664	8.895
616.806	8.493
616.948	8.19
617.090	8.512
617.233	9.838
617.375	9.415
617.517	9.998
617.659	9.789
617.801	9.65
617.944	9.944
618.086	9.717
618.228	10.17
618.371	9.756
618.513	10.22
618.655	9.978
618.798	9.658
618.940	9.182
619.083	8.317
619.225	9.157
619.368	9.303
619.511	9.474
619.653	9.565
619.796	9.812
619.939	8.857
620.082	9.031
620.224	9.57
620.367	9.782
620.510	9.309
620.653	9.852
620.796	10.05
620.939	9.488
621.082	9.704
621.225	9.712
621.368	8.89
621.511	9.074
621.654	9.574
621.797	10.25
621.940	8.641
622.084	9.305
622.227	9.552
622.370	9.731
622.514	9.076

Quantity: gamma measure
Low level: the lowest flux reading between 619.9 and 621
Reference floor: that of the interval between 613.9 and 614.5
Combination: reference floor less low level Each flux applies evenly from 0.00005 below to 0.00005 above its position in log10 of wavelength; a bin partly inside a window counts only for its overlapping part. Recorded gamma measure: 0.17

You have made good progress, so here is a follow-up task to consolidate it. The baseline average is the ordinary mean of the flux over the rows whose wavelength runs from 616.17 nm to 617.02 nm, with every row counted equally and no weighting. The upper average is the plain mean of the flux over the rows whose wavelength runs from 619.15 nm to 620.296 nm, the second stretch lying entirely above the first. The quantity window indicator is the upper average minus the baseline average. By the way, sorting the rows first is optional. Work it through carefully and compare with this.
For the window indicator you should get 1.1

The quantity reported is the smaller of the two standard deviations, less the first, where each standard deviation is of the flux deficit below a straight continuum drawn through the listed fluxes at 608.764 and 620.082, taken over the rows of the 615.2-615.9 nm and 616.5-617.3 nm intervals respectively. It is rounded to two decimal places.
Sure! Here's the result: 0.00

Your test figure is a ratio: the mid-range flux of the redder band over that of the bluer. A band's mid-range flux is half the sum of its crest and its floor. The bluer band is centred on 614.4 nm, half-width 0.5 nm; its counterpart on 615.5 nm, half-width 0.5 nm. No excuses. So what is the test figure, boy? 0.97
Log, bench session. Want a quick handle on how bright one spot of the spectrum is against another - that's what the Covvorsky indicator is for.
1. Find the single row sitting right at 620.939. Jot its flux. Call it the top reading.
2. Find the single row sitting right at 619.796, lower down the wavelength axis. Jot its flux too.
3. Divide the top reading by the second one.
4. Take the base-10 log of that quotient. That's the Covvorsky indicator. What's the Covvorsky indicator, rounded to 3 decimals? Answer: -0.015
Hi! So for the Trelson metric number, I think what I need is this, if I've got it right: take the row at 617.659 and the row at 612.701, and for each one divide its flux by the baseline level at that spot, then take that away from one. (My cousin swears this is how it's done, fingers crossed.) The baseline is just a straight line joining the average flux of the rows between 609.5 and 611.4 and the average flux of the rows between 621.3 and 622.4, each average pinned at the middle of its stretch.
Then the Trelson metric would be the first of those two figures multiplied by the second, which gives -0.0016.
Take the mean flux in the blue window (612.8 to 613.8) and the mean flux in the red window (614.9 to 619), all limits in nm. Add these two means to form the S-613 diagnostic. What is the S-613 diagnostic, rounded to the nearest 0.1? 18.5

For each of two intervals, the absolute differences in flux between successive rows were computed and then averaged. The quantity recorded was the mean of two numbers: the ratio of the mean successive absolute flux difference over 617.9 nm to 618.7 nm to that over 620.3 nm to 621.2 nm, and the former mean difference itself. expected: 0.63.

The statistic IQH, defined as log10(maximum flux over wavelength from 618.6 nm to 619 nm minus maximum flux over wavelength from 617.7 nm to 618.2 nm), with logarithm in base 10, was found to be -1.47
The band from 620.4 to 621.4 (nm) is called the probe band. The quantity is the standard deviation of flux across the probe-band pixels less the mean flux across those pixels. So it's -9.2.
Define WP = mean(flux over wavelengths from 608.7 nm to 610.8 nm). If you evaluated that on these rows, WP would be 9.47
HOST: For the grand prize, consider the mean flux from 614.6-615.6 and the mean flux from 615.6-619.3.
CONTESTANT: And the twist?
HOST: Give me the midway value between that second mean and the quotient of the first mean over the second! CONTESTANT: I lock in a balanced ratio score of 5.11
